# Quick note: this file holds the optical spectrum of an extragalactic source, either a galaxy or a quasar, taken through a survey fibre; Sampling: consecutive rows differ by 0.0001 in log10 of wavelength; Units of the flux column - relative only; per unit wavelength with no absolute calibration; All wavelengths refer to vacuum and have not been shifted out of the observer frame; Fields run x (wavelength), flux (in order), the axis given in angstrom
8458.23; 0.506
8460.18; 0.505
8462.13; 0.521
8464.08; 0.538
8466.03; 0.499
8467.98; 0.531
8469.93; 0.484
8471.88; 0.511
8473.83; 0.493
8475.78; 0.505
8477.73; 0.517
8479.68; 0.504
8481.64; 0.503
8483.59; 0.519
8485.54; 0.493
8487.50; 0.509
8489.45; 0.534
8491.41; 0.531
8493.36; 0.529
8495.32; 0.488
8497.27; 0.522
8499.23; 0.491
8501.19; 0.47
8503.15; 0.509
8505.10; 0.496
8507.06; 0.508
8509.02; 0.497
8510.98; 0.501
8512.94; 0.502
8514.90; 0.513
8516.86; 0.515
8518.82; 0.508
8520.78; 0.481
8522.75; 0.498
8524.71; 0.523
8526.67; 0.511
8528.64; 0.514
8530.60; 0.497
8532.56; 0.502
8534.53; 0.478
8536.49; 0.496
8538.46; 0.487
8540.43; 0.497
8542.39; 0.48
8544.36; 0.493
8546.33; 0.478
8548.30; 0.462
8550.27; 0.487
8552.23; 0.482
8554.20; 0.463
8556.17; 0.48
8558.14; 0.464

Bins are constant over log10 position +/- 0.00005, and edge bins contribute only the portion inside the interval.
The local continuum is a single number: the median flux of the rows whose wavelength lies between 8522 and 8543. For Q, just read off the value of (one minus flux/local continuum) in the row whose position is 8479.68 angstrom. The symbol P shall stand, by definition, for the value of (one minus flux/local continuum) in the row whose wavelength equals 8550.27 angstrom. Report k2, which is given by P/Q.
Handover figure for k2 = -1.4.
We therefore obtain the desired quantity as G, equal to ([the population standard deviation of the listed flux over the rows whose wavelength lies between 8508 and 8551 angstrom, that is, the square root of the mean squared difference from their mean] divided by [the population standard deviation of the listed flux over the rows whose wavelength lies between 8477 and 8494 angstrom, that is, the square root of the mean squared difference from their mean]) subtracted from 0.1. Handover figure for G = -1.0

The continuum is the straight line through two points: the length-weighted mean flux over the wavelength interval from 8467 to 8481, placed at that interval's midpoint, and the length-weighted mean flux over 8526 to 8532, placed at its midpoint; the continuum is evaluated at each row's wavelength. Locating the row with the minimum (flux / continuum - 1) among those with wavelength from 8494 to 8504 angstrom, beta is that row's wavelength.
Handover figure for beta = 8501.19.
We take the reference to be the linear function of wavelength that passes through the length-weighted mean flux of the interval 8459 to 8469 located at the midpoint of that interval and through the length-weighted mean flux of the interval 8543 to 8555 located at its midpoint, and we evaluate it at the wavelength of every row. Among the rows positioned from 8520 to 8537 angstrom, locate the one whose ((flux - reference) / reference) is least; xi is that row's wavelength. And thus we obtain 8520.78 angstrom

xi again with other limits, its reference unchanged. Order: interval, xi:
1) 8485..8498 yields 8495.32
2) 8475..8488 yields 8485.54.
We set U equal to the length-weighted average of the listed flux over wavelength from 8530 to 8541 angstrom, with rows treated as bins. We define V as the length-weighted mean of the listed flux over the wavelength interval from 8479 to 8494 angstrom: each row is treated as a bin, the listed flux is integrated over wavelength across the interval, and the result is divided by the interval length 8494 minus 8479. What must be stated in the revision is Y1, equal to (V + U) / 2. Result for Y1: 0.504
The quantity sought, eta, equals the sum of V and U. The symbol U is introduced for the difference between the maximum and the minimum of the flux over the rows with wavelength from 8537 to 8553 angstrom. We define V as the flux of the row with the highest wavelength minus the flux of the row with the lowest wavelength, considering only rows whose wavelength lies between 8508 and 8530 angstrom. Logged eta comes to 0.052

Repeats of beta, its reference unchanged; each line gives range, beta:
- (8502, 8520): 8505.10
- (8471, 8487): 8485.54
